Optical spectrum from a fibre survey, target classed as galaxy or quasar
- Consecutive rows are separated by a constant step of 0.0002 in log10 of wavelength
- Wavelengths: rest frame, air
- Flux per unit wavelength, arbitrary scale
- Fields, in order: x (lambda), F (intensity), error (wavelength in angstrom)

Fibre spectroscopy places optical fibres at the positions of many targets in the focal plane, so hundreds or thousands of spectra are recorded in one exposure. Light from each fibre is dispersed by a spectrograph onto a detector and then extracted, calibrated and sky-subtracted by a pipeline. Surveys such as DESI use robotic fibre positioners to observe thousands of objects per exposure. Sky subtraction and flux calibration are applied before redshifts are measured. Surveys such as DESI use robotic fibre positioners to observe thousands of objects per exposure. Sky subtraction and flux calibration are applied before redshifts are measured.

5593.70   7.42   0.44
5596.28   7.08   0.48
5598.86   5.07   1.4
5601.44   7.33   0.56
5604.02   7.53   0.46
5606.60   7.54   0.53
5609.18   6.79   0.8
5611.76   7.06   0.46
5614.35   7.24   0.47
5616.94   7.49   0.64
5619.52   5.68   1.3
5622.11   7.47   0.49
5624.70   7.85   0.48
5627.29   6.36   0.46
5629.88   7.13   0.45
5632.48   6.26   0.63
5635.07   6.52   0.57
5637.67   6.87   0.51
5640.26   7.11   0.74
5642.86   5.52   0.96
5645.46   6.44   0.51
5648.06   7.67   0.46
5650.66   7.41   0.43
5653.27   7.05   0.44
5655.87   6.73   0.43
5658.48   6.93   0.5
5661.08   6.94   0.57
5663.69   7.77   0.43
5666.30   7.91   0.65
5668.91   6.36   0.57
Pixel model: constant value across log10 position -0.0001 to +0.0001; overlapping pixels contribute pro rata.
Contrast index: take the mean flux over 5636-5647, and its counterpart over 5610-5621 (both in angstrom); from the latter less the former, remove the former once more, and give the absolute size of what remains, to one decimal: 6.1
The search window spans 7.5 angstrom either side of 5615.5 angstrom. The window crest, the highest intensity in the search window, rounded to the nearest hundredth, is 7.49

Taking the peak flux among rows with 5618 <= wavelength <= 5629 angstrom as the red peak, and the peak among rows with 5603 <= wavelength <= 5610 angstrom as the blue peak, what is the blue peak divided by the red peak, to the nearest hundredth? 0.96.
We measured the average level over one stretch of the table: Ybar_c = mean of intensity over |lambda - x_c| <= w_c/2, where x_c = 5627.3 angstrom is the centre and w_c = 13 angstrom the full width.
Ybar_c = 7.01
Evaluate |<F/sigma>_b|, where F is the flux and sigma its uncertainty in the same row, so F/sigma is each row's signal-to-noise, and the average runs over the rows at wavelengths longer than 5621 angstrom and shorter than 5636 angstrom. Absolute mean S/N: 13.8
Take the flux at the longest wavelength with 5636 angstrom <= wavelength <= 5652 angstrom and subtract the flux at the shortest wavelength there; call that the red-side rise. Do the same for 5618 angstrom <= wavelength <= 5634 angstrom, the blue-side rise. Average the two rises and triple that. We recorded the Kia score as 1.7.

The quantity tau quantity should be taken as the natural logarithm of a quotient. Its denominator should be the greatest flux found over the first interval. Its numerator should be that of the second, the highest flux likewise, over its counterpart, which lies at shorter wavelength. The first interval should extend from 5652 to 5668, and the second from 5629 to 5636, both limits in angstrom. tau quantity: -0.10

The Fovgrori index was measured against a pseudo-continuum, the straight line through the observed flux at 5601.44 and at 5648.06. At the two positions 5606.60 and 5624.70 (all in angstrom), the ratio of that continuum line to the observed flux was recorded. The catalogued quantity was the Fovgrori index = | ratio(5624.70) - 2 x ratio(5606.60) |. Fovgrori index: 1.00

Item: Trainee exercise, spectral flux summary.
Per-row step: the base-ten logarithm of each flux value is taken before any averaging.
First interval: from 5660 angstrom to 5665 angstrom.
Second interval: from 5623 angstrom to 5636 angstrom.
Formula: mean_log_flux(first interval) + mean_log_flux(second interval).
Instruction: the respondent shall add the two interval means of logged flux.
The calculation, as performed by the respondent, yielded 1.70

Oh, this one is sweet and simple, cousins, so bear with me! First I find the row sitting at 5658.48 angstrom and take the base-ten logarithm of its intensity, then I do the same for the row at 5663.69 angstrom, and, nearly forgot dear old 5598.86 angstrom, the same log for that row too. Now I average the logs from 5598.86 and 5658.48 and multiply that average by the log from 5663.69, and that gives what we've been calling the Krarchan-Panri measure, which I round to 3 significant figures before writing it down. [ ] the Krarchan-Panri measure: 0.688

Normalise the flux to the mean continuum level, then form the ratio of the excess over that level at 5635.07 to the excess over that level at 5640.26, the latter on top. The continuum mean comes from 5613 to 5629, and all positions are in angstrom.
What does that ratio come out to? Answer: -0.19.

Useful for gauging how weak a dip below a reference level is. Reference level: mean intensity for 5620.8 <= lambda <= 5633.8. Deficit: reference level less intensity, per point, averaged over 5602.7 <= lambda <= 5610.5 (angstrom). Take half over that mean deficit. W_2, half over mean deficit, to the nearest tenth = -1.8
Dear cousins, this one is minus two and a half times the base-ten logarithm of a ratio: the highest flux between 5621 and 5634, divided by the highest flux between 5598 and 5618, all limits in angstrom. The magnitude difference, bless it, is -0.044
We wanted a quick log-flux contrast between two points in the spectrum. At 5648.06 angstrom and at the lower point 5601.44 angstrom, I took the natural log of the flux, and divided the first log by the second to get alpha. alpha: 1.02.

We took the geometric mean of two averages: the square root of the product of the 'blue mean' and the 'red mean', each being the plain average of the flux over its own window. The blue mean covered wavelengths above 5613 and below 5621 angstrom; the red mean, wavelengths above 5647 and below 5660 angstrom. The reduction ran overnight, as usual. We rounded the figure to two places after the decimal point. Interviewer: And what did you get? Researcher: 6.98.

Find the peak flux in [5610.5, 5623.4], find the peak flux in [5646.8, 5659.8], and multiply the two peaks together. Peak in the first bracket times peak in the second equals 57.4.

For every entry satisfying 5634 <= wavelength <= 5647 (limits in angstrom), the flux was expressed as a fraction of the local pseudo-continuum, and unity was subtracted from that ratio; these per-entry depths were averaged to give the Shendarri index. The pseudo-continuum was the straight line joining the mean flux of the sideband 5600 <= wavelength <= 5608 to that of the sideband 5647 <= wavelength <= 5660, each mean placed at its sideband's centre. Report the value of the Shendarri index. -0.10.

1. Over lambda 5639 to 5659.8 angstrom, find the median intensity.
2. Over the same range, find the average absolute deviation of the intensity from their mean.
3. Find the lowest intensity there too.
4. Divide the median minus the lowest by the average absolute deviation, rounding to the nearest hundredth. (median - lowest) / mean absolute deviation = 3.12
